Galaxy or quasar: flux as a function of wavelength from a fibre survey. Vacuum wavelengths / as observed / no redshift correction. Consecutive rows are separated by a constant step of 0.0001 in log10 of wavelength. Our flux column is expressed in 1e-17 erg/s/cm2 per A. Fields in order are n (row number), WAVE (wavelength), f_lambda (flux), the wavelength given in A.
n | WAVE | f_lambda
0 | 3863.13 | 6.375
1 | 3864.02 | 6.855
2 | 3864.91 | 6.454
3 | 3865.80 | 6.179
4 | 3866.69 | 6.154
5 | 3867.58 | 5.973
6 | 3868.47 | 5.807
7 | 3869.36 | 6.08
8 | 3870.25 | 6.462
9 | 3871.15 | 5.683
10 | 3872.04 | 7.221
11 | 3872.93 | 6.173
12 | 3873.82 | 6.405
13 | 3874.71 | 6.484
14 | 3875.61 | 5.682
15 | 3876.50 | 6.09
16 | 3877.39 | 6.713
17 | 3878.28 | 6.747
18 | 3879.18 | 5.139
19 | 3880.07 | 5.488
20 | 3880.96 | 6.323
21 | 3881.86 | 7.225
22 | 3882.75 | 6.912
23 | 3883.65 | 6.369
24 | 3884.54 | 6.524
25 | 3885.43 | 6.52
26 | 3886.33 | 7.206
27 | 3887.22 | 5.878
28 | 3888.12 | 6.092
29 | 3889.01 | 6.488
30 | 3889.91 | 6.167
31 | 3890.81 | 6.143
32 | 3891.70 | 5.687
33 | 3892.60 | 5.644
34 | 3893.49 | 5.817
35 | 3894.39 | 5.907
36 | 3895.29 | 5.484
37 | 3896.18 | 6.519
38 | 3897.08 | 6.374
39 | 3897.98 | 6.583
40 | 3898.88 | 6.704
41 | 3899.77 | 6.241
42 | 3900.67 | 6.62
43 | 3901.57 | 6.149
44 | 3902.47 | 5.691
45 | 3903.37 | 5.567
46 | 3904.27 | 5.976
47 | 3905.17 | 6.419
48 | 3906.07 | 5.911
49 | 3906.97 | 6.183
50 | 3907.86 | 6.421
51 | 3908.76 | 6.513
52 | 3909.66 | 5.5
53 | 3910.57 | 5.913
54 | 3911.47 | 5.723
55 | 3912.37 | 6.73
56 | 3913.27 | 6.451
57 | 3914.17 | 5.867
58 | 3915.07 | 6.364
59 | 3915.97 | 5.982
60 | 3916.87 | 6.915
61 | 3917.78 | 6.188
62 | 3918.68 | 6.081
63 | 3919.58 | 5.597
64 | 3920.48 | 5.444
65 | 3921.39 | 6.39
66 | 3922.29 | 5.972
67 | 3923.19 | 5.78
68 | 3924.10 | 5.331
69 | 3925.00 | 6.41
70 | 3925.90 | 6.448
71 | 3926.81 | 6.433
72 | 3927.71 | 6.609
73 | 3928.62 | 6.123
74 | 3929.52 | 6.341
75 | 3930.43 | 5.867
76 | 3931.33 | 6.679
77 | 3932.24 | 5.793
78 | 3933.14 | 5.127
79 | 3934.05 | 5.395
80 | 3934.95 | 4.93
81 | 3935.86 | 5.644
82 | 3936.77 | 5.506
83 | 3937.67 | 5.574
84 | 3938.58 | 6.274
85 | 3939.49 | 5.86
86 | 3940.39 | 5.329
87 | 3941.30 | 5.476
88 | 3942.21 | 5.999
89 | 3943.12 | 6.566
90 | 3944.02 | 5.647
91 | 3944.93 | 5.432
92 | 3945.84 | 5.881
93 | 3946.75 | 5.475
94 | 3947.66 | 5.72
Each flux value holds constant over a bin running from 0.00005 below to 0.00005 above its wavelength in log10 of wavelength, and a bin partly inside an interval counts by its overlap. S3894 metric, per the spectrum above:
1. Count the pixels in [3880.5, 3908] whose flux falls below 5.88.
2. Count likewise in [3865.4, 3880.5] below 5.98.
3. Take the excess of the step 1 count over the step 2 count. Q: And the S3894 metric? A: 1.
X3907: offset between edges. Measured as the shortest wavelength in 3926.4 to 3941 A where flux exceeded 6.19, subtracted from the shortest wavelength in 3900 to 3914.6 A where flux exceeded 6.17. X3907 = -26.1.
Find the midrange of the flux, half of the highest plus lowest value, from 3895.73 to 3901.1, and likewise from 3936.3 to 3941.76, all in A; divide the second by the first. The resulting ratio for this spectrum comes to 0.896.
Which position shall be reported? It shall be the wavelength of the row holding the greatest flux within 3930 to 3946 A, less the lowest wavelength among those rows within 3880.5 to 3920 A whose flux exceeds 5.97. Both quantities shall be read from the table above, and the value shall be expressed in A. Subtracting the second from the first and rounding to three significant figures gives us 50.4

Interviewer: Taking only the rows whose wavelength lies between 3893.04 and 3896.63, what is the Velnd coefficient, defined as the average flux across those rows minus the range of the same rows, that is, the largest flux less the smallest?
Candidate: 4.9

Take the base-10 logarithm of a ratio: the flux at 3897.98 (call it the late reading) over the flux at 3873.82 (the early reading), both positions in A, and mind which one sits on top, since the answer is 0.012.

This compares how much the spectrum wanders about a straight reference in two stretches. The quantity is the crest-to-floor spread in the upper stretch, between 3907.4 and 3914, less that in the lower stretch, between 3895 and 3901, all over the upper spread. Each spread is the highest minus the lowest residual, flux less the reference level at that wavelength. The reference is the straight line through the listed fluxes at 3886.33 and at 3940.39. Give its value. 0.0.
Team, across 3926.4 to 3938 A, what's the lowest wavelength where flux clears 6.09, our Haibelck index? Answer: 3926.81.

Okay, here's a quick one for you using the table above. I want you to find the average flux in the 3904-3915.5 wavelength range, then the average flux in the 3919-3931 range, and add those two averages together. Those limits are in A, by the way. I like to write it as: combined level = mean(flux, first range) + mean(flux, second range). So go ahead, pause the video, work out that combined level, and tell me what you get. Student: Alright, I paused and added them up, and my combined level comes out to 12.2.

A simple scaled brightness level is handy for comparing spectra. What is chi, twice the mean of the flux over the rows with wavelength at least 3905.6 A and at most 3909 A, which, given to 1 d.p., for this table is 12.5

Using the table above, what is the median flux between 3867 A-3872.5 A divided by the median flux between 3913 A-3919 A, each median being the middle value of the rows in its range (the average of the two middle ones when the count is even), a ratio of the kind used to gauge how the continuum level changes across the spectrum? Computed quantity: 0.97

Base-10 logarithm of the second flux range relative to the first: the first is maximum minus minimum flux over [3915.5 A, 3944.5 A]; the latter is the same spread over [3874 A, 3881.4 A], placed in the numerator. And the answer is -0.09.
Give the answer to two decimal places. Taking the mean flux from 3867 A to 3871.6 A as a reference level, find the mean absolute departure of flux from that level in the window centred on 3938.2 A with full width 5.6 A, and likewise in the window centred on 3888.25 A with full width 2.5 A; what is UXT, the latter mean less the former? -0.16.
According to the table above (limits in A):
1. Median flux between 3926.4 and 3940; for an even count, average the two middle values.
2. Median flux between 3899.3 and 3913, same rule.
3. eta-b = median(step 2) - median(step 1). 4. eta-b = 0.29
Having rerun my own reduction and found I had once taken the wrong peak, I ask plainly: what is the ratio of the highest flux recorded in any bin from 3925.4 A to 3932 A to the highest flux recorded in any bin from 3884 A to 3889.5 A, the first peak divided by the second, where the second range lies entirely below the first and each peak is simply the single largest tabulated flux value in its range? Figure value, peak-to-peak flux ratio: 0.93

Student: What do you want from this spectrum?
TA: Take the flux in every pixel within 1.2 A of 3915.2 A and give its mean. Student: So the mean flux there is 6.1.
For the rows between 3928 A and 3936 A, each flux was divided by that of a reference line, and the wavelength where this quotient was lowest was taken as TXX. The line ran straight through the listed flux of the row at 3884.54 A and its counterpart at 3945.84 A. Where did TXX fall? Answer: 3934.95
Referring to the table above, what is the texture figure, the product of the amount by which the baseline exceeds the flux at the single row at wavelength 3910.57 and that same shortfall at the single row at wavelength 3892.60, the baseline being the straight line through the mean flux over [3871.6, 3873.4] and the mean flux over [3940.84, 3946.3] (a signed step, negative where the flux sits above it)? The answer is 0.26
